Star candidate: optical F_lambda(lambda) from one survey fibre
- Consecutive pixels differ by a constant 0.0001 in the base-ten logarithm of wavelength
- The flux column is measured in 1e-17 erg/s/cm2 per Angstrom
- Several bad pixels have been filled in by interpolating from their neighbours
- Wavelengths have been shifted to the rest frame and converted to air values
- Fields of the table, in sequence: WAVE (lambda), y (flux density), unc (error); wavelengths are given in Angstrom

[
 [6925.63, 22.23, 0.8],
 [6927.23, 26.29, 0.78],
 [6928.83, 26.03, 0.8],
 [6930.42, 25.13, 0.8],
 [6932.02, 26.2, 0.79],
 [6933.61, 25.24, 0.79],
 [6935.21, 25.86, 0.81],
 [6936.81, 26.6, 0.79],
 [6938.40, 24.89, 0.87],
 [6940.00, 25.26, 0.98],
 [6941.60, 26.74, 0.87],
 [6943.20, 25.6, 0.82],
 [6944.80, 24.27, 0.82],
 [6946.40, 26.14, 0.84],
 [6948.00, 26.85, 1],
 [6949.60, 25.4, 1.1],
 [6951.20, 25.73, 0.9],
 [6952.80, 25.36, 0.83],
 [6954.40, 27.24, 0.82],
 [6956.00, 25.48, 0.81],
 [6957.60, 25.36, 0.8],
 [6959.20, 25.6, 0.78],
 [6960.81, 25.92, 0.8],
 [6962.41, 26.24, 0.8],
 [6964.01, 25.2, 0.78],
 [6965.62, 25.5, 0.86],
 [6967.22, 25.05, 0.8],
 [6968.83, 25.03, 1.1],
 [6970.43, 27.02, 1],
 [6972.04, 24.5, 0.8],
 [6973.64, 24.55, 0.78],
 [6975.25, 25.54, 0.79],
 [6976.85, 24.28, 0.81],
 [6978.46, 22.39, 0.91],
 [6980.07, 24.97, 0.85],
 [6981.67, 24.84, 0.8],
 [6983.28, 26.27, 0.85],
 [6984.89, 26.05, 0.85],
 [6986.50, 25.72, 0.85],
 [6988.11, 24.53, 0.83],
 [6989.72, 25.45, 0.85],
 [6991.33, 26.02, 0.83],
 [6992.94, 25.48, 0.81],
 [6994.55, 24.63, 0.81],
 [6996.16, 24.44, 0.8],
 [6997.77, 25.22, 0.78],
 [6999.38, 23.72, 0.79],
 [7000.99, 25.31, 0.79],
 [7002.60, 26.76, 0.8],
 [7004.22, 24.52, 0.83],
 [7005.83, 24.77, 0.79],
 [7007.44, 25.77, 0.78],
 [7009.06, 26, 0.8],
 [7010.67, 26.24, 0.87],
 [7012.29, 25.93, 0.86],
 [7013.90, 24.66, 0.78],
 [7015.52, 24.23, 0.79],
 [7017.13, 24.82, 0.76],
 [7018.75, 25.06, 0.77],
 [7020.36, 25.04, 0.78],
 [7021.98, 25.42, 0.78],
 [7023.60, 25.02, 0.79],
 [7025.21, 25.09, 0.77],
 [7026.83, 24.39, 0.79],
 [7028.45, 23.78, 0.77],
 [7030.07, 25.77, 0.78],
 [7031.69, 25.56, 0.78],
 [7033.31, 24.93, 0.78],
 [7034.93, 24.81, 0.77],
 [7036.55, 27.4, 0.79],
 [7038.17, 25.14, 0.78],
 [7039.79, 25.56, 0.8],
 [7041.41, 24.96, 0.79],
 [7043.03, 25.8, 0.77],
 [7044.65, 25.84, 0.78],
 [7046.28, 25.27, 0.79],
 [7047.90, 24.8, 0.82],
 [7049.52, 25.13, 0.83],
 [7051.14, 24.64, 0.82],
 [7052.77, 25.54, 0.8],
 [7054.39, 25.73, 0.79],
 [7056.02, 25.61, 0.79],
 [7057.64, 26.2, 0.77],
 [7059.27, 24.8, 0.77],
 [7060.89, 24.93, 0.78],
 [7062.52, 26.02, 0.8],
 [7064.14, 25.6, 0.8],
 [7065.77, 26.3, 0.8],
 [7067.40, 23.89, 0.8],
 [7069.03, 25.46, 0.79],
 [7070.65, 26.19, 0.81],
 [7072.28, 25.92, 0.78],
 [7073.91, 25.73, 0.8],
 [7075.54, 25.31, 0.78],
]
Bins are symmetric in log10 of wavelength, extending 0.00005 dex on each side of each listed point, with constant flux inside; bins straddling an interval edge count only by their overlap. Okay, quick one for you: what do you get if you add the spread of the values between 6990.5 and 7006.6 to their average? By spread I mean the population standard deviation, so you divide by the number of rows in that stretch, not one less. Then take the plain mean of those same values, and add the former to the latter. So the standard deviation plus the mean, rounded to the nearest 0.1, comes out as 25.9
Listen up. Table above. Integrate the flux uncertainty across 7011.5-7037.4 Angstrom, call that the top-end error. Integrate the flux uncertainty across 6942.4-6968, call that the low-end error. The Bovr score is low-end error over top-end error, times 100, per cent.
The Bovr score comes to 107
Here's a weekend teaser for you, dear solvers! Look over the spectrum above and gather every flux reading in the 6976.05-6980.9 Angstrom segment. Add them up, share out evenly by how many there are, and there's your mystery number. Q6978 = 23.9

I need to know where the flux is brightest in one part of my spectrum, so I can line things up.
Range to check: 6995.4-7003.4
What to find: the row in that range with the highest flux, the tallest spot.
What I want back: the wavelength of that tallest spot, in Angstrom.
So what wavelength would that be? 7002.60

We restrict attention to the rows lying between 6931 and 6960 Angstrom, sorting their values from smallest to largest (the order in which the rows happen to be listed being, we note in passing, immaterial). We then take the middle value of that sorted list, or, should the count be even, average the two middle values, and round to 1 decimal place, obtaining 25.6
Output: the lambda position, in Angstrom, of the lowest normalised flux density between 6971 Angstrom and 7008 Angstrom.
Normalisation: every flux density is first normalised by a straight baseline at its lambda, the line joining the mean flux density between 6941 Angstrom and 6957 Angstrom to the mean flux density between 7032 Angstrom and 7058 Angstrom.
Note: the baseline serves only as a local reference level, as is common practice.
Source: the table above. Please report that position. 6978.46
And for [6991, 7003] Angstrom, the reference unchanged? 6999.38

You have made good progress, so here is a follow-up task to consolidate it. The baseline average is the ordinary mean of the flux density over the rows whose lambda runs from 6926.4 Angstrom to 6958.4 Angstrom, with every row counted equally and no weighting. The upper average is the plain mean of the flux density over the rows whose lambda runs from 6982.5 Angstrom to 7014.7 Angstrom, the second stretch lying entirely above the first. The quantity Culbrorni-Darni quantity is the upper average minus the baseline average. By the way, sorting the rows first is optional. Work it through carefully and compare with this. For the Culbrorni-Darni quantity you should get -0.4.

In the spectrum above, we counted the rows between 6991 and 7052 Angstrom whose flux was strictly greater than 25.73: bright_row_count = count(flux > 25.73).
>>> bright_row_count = 10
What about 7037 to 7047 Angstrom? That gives 2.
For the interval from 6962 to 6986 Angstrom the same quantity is 4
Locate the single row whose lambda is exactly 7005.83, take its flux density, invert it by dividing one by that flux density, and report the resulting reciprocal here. 0.0404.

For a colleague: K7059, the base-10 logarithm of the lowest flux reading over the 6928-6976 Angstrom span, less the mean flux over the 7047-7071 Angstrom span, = -24.0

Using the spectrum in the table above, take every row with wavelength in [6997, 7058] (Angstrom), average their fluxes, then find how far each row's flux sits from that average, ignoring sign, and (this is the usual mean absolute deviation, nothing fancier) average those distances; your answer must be 0.57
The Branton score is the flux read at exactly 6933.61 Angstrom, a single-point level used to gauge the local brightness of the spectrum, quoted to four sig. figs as 25.24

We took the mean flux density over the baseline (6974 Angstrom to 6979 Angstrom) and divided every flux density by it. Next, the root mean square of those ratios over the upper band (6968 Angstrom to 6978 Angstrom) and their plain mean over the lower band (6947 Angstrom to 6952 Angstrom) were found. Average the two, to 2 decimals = 1.06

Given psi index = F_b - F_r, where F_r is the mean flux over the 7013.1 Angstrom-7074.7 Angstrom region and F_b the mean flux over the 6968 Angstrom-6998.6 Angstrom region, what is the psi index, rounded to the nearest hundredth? -0.19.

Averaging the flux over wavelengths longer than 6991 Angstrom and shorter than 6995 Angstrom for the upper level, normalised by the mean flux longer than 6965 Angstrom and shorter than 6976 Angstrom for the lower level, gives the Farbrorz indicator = 1.00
